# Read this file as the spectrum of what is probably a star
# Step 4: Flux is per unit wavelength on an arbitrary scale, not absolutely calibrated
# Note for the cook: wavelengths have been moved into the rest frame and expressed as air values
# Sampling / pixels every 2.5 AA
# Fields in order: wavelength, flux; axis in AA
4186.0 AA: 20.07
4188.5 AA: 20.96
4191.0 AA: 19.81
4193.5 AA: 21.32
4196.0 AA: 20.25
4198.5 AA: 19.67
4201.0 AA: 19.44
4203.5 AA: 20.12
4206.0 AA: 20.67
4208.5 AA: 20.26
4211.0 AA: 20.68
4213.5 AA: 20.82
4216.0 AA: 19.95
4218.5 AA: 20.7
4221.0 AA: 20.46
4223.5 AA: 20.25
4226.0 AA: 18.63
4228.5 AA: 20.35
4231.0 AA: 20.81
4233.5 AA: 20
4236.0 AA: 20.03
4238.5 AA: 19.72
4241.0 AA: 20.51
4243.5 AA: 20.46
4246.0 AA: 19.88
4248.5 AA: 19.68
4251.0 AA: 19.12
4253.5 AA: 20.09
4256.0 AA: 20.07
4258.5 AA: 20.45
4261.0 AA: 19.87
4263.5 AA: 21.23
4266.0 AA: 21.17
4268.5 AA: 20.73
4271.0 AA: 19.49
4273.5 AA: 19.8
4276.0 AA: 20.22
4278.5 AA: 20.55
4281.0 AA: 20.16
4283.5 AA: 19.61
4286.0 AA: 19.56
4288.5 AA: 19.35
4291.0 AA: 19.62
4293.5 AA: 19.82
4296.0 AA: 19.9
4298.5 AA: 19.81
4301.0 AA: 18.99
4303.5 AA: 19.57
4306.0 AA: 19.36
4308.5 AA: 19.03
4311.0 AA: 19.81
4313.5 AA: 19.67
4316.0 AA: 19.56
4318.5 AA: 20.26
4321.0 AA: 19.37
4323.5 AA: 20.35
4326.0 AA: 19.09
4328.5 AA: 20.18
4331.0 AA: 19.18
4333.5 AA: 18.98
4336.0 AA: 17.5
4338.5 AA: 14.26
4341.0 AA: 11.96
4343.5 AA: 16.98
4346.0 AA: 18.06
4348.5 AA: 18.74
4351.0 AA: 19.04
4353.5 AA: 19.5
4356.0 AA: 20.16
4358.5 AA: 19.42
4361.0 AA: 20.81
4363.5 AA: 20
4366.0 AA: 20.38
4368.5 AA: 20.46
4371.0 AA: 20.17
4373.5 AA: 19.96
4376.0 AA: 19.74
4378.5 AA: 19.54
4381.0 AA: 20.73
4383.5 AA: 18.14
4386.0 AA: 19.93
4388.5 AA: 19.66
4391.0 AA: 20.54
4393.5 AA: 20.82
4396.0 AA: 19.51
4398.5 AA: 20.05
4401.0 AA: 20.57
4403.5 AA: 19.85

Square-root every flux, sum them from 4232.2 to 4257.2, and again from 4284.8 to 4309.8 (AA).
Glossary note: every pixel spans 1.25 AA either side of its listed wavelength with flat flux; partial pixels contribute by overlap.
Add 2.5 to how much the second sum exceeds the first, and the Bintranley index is 2.0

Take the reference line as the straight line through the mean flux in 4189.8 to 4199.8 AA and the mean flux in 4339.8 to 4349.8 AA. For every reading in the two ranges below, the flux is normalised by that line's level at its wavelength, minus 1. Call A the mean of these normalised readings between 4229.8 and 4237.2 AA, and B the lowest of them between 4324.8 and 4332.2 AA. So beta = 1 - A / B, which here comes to 0.6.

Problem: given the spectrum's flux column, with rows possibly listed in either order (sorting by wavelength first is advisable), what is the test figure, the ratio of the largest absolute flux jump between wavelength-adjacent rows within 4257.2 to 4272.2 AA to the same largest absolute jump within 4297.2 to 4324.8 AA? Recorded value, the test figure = 1.4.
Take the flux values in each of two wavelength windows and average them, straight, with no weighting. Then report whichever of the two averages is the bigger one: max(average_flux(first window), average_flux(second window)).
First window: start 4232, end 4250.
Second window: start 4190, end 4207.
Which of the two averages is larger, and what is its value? 20.18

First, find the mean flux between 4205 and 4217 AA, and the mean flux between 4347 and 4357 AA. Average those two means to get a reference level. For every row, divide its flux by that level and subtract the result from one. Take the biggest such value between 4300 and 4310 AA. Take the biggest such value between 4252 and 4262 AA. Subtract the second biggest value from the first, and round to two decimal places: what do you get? 0.04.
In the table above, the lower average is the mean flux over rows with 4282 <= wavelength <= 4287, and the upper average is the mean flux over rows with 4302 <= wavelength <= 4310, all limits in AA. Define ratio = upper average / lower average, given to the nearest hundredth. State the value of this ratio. 0.99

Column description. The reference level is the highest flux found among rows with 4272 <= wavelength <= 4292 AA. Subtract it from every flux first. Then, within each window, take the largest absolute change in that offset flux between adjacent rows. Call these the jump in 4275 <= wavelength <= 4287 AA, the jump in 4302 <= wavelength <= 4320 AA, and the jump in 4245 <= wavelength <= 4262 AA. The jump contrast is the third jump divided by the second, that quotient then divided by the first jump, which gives 2.3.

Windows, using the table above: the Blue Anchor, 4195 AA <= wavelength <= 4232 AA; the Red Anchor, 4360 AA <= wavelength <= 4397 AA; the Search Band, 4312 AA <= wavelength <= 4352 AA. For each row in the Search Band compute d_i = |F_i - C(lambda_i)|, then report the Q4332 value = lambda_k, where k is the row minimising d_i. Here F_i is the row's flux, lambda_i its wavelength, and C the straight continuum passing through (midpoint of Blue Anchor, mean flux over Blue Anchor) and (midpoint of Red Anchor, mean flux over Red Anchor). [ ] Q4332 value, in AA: 4328.5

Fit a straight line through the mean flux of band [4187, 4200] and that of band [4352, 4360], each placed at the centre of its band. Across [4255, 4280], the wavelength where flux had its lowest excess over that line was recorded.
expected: 4271.0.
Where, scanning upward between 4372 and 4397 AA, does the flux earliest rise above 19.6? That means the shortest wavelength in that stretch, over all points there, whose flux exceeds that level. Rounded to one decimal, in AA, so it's 4373.5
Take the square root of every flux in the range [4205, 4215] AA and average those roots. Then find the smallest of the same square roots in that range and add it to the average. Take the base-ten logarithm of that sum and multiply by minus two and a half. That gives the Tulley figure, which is -2.39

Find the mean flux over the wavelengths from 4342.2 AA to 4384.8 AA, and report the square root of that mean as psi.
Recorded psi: 4.42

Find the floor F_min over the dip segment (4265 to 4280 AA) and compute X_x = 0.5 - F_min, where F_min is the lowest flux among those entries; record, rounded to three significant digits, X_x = -19.0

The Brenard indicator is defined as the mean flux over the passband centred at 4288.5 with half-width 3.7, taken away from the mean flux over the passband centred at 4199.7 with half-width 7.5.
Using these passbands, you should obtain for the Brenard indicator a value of 0.7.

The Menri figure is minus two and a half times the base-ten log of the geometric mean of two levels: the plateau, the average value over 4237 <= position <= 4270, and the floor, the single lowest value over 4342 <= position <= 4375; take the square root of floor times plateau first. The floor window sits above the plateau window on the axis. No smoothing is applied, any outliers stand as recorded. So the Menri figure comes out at -3.17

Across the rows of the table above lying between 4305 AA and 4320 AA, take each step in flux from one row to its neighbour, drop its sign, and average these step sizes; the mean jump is 0.412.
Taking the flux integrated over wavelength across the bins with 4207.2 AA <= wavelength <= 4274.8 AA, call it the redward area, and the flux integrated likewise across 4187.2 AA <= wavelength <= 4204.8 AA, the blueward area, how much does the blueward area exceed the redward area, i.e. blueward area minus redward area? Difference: -1009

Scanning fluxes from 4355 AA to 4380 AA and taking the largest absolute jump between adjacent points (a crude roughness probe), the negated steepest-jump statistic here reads -1.4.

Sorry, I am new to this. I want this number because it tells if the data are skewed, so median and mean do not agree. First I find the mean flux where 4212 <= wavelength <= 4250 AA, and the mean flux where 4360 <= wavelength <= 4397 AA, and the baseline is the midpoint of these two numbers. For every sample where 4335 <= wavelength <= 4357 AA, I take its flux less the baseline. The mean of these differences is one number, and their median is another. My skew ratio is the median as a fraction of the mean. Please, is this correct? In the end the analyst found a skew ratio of 0.7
